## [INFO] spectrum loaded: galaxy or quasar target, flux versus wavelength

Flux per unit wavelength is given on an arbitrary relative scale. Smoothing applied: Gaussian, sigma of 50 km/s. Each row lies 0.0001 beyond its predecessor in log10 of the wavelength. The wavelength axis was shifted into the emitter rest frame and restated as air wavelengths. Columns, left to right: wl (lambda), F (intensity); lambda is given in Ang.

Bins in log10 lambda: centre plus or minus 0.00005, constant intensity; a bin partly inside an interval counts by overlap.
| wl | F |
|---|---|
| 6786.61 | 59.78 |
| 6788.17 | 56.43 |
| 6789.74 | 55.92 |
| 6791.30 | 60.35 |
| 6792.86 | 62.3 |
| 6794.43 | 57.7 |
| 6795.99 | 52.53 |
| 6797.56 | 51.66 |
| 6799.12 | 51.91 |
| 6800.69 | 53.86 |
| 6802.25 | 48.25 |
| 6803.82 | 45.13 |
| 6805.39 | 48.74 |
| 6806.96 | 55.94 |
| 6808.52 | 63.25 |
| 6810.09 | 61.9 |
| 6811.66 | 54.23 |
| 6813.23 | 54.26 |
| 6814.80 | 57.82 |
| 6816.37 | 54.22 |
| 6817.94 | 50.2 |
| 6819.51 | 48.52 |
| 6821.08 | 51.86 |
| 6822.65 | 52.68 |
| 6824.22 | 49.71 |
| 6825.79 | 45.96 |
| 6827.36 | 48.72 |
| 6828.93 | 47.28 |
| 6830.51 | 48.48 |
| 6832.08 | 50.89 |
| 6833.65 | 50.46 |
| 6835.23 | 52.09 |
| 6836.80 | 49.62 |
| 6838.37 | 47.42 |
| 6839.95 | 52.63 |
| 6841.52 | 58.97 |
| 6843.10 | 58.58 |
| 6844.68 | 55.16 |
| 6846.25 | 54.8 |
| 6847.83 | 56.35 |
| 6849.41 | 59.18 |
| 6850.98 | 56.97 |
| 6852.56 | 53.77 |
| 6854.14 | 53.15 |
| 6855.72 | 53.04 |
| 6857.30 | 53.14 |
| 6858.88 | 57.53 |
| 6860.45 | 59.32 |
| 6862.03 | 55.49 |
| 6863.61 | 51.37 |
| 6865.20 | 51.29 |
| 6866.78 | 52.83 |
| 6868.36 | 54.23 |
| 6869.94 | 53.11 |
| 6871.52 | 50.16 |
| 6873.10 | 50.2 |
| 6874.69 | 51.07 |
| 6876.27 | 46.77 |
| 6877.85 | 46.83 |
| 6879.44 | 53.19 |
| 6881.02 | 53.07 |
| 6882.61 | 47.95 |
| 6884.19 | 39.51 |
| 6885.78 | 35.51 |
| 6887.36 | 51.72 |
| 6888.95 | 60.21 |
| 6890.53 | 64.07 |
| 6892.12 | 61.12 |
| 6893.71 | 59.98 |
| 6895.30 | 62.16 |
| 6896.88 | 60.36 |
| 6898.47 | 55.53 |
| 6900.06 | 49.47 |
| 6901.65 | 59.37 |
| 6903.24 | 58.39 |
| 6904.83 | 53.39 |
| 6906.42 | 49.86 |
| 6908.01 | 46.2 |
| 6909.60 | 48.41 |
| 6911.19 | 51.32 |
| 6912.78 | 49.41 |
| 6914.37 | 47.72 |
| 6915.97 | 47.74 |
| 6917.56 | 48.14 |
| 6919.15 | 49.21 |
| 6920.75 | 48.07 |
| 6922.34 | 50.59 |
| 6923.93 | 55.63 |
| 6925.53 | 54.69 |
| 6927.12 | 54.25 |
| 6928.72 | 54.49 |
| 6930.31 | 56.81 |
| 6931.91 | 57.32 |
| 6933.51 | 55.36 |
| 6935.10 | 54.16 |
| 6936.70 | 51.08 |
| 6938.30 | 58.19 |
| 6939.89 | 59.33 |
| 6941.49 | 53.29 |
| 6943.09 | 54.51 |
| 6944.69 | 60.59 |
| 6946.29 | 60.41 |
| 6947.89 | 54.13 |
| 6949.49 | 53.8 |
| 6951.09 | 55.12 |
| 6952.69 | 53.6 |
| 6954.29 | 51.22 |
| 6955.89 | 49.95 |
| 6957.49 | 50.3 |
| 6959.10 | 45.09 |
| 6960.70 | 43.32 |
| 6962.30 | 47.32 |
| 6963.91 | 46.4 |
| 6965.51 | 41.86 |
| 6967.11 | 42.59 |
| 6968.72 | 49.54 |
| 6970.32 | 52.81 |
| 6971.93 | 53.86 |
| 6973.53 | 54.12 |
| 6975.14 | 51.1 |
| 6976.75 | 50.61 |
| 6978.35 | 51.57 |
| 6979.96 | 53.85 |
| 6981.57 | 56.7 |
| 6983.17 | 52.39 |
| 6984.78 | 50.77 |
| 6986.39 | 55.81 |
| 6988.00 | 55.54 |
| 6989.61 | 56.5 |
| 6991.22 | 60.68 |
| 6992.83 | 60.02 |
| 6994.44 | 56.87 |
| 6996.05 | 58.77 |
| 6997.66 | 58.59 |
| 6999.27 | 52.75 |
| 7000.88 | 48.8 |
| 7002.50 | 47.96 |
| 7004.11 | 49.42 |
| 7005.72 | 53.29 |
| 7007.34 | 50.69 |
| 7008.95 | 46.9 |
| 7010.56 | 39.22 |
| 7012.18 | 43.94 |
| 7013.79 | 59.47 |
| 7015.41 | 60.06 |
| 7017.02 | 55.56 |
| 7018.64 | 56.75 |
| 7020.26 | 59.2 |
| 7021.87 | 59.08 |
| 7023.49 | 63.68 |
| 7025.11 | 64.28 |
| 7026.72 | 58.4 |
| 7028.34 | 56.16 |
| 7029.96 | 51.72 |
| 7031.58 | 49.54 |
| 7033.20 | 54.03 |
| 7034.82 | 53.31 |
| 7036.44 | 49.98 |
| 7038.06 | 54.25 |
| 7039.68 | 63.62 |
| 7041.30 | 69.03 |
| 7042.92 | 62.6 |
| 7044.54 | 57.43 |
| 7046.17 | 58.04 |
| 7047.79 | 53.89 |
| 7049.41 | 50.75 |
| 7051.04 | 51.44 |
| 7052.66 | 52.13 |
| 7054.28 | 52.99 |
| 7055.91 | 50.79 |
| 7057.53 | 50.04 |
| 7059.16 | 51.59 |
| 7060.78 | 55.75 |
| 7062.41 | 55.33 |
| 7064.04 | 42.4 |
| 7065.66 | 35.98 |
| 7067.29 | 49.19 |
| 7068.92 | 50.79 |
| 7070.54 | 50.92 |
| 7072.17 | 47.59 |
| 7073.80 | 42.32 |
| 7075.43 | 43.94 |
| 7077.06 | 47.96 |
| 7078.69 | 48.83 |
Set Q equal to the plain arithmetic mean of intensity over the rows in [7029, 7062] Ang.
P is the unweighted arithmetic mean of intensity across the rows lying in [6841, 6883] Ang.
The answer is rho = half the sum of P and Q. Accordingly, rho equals 54.1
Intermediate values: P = 53.6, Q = 54.6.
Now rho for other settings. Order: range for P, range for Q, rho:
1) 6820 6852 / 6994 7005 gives 52.8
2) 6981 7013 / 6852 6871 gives 53.4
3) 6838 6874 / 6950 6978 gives 51.8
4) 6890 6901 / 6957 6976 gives 53.6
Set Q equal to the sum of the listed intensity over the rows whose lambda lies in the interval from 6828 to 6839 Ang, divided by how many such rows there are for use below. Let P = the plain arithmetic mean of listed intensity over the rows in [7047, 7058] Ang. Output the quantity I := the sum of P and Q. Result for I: 101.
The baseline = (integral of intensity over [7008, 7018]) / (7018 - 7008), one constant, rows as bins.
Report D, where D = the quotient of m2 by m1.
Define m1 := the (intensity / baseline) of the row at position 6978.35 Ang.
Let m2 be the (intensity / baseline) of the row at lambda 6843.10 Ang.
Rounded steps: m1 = 1.01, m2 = 1.15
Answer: 1.14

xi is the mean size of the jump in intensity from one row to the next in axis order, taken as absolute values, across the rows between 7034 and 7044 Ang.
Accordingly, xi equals 5.8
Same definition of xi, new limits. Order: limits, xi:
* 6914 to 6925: 1.7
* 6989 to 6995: 2.7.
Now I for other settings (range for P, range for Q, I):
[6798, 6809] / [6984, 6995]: 109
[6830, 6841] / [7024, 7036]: 106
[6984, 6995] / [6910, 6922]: 105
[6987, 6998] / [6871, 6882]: 108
